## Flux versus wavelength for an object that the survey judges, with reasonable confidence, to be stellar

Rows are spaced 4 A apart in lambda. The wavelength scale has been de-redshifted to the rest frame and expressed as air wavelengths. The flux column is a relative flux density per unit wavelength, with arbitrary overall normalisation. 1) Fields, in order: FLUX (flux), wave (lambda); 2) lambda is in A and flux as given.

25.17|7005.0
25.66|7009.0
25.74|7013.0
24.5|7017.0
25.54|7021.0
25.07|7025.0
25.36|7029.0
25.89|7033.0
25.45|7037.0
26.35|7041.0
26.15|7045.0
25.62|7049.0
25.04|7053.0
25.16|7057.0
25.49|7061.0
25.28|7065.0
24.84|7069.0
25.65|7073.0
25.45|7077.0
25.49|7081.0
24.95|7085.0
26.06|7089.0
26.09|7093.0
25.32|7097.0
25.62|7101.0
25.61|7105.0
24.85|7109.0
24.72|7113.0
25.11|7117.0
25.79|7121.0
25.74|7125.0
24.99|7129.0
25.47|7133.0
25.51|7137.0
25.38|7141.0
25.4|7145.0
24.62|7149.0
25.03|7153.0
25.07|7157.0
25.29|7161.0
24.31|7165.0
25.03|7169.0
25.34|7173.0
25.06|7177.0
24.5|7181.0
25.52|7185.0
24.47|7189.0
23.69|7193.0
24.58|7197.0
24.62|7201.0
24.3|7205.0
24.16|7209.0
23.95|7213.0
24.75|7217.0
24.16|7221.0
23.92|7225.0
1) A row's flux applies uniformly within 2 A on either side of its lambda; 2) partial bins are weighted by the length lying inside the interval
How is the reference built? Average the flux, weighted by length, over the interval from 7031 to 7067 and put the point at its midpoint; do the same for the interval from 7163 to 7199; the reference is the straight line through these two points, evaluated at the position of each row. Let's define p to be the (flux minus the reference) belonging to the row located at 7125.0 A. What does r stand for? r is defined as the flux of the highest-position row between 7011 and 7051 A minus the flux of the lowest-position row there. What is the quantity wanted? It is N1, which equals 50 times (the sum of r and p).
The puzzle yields 26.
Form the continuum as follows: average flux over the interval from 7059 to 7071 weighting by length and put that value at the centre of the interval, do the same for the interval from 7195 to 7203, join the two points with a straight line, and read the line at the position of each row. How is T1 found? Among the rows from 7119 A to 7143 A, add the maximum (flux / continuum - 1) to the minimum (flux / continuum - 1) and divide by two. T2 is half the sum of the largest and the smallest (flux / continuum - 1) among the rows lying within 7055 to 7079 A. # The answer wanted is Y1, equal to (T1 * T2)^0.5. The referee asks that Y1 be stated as 0.007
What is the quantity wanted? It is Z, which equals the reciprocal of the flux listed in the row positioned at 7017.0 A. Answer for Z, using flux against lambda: 0.0408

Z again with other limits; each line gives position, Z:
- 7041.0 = 0.0380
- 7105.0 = 0.0390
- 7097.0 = 0.0395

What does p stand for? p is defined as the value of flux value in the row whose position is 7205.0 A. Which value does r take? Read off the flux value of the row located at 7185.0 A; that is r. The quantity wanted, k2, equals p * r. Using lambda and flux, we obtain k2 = 620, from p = 24.3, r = 25.52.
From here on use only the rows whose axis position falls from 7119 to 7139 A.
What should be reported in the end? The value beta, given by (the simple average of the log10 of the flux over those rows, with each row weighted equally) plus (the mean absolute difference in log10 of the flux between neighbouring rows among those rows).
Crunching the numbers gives 1.41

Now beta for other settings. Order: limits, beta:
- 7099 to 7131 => 1.41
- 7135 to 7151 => 1.41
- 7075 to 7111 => 1.41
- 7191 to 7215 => 1.39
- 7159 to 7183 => 1.41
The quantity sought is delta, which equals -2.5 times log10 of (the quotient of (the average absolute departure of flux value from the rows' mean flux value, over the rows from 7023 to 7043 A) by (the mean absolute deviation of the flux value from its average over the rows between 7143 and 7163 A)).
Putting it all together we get -0.7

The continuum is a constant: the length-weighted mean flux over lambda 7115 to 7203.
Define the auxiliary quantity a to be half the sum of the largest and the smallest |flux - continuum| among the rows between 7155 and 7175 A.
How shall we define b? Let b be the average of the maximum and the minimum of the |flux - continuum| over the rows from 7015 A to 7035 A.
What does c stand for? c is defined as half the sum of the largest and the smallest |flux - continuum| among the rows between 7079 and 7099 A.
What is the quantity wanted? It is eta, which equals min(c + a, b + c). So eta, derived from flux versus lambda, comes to 0.9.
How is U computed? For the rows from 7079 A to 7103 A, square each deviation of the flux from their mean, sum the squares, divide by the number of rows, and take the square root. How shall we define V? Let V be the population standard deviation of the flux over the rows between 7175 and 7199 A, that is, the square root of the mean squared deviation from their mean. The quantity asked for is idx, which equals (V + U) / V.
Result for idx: 1.71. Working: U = 0.401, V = 0.56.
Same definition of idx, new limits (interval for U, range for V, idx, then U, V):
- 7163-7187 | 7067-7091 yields 2.04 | 0.430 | 0.41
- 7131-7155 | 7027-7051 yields 1.88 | 0.316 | 0.36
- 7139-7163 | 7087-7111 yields 1.63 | 0.269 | 0.43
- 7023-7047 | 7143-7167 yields 2.20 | 0.454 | 0.38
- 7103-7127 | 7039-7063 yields 1.90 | 0.429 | 0.48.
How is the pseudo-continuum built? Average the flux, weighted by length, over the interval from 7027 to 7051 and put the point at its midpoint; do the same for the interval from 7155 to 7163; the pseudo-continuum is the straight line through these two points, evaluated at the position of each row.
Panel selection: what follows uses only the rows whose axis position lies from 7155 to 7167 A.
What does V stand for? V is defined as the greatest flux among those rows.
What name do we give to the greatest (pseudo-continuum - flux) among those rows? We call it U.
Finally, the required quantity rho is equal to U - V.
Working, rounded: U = 0.84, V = 25.29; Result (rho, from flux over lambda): -24.5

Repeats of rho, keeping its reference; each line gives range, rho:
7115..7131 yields -25.4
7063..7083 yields -24.8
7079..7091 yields -25.4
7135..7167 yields -24.7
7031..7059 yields -25.7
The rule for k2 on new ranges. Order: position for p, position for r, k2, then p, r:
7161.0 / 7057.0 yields 636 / 25.29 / 25.16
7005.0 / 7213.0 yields 603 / 25.17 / 23.95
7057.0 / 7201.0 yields 619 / 25.16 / 24.62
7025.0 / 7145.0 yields 637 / 25.07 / 25.4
